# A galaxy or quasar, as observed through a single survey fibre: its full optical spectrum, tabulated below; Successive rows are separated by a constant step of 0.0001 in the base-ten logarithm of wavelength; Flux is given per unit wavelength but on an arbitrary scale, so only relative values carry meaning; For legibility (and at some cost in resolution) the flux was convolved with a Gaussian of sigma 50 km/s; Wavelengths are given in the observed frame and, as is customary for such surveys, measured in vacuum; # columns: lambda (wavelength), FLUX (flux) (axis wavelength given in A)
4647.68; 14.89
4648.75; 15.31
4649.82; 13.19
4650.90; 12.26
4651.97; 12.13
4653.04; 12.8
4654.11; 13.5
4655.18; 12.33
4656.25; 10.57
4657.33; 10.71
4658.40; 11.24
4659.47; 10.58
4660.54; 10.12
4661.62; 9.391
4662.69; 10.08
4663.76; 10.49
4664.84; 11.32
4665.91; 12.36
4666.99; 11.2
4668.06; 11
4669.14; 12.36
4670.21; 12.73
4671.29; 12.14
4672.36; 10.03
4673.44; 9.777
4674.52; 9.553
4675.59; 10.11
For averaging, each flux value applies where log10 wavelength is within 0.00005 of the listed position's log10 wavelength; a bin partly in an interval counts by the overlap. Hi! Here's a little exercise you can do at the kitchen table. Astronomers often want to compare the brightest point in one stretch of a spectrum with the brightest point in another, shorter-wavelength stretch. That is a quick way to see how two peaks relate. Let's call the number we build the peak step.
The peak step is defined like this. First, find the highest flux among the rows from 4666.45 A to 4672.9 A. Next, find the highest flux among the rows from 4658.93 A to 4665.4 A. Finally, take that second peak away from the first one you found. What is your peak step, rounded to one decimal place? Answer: 1.4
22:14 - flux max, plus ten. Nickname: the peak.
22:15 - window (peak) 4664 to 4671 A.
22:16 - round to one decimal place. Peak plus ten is 22.7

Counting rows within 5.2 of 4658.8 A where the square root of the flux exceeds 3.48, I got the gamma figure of 2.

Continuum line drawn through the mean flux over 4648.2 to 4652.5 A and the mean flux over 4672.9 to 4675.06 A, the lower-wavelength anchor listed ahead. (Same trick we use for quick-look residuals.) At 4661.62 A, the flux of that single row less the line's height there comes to -2.1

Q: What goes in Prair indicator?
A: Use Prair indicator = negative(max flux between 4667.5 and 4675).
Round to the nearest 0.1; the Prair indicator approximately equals -12.7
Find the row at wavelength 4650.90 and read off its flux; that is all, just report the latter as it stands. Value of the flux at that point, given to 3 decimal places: 12.260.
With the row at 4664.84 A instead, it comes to 11.320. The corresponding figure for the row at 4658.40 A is 11.240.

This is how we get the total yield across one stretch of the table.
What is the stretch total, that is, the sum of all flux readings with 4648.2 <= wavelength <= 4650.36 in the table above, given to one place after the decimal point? 28.5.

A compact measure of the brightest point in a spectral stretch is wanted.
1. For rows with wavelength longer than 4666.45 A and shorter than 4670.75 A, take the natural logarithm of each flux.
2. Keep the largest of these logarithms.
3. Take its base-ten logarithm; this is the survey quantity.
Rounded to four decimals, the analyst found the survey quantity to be 0.4055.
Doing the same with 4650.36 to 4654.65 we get 0.4154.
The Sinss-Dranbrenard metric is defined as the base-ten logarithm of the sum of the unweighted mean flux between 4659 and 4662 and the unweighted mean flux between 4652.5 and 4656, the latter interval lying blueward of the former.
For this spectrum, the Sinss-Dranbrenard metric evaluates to 1.36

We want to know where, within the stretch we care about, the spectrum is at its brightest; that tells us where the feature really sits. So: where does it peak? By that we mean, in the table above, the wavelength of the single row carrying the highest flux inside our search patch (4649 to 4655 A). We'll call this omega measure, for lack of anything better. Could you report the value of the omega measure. 4654.11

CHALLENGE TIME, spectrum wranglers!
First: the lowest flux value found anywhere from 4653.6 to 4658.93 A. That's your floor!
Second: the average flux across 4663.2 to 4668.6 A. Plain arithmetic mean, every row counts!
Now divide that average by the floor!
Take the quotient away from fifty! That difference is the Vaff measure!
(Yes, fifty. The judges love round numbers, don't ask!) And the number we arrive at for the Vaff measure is 48.9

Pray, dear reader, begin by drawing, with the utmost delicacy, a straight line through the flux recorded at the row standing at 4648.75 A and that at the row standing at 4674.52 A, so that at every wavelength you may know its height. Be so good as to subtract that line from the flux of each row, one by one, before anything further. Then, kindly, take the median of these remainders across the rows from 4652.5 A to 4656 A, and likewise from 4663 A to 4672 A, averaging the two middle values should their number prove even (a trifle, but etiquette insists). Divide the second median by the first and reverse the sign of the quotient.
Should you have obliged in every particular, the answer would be 0.3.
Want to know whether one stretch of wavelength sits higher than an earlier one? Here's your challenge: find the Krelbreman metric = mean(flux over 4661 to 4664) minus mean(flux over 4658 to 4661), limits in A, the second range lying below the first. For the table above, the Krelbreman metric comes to -0.7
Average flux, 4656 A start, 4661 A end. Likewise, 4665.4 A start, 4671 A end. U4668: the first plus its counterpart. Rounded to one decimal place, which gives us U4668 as 22.6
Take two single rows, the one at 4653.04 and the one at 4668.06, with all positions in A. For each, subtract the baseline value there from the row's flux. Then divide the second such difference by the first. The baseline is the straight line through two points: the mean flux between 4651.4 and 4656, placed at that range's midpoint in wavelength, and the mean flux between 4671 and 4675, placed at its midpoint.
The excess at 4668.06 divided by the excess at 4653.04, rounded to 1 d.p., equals 1.0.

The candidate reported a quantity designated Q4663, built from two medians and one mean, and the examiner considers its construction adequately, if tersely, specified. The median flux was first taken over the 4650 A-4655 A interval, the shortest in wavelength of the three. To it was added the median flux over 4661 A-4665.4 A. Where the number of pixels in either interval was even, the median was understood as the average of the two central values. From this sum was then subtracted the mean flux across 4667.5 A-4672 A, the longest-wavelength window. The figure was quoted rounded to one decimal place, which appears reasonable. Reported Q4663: 10.8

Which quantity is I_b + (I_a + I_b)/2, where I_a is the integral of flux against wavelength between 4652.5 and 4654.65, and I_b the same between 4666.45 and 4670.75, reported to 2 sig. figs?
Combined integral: 90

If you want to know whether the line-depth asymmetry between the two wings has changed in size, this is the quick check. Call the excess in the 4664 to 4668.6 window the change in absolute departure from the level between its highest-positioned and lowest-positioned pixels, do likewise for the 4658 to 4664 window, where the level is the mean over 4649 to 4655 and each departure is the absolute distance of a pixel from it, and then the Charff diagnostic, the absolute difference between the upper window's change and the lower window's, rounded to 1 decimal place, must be 0.4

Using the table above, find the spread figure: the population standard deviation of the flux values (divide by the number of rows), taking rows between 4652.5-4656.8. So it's 1.1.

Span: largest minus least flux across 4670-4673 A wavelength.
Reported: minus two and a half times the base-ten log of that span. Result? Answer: -1.1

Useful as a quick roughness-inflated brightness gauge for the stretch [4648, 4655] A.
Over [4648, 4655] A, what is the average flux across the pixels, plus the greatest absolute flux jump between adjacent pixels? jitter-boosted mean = 15.3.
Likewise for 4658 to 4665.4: 11.3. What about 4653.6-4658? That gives 13.5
